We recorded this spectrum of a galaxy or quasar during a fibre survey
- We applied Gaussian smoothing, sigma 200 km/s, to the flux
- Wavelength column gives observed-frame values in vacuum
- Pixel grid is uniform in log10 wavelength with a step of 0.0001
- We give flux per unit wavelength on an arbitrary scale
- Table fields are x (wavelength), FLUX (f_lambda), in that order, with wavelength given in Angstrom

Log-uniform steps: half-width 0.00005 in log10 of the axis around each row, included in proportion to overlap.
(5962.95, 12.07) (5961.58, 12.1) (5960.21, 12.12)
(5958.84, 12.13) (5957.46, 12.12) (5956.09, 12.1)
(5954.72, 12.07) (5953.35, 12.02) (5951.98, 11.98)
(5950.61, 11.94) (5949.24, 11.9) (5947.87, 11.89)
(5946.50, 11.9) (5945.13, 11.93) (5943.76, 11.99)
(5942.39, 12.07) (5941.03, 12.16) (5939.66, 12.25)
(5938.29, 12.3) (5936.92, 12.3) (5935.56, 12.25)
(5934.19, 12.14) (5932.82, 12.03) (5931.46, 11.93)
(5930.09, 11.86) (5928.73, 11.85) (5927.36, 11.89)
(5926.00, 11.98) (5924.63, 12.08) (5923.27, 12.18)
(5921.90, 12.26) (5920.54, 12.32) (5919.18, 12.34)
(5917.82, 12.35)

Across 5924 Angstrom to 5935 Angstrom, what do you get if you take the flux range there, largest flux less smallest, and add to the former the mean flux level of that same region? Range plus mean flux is 12.26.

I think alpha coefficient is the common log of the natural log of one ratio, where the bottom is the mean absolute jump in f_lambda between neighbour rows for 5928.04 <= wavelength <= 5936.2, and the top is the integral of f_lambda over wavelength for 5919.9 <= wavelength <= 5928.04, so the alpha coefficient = 0.85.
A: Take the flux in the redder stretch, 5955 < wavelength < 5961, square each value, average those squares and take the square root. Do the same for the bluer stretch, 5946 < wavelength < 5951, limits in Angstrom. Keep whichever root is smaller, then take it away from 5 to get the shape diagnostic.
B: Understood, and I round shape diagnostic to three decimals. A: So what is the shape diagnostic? -6.908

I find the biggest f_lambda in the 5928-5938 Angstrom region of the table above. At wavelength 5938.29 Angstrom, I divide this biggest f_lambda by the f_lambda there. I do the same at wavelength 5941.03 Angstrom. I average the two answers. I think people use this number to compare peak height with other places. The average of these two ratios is 1.01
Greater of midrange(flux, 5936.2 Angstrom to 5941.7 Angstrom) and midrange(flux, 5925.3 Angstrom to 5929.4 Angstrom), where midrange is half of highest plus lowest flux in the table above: 12.23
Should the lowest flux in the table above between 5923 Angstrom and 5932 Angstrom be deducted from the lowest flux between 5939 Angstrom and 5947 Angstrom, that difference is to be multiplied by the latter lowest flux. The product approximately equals 0.6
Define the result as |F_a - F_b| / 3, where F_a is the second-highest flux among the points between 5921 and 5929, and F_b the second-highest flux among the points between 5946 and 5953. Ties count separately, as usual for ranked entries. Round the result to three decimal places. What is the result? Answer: 0.080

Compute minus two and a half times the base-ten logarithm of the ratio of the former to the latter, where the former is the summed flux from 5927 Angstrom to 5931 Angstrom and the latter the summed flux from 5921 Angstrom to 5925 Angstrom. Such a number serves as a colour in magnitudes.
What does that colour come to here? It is 0.028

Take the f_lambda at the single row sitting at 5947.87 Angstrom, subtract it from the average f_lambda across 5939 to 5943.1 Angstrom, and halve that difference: 0.14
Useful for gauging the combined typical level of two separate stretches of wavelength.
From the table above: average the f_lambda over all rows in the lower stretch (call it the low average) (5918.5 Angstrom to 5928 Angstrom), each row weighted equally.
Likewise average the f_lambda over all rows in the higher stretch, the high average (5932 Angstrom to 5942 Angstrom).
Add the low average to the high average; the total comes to 24.4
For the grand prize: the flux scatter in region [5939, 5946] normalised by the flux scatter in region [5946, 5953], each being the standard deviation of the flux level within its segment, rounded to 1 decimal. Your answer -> 3.4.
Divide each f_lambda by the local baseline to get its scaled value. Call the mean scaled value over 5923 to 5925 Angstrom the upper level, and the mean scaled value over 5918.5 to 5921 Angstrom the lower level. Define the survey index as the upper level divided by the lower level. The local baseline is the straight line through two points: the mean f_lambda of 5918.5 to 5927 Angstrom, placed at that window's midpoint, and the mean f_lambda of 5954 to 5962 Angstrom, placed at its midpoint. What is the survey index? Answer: 0.98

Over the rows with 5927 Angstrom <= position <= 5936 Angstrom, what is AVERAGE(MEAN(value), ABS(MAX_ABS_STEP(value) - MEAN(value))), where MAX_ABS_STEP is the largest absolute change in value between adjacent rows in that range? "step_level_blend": 11.9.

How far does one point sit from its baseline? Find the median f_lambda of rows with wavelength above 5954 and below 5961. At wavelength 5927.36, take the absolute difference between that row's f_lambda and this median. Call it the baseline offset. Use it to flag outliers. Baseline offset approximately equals 0.230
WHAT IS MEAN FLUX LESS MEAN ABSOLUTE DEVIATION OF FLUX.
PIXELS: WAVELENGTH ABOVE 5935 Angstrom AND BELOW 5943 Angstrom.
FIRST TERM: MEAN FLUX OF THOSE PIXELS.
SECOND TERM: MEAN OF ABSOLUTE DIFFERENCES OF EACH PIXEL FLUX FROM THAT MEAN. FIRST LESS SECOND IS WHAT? 12.2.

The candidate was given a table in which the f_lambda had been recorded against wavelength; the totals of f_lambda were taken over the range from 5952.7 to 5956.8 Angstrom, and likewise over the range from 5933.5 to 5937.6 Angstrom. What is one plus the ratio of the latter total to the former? 2.01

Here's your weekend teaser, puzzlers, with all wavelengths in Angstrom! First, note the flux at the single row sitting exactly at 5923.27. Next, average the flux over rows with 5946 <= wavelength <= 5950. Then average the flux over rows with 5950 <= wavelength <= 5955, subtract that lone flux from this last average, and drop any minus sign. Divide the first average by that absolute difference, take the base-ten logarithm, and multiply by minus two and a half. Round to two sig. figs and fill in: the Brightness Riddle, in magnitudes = -4.6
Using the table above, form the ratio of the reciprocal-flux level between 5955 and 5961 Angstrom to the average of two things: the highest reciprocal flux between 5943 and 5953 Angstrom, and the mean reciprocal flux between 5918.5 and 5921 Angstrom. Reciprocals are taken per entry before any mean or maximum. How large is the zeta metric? 1.00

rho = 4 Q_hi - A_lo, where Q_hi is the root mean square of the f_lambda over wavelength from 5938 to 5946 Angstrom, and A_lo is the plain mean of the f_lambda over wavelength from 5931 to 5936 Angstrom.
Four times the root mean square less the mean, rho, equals 36.4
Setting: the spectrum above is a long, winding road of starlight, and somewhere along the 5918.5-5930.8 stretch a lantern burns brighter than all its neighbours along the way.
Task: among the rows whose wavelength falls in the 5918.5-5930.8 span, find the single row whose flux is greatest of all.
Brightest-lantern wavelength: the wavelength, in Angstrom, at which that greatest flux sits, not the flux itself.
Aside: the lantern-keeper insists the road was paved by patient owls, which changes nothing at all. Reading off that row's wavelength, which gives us 5919.18 Angstrom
